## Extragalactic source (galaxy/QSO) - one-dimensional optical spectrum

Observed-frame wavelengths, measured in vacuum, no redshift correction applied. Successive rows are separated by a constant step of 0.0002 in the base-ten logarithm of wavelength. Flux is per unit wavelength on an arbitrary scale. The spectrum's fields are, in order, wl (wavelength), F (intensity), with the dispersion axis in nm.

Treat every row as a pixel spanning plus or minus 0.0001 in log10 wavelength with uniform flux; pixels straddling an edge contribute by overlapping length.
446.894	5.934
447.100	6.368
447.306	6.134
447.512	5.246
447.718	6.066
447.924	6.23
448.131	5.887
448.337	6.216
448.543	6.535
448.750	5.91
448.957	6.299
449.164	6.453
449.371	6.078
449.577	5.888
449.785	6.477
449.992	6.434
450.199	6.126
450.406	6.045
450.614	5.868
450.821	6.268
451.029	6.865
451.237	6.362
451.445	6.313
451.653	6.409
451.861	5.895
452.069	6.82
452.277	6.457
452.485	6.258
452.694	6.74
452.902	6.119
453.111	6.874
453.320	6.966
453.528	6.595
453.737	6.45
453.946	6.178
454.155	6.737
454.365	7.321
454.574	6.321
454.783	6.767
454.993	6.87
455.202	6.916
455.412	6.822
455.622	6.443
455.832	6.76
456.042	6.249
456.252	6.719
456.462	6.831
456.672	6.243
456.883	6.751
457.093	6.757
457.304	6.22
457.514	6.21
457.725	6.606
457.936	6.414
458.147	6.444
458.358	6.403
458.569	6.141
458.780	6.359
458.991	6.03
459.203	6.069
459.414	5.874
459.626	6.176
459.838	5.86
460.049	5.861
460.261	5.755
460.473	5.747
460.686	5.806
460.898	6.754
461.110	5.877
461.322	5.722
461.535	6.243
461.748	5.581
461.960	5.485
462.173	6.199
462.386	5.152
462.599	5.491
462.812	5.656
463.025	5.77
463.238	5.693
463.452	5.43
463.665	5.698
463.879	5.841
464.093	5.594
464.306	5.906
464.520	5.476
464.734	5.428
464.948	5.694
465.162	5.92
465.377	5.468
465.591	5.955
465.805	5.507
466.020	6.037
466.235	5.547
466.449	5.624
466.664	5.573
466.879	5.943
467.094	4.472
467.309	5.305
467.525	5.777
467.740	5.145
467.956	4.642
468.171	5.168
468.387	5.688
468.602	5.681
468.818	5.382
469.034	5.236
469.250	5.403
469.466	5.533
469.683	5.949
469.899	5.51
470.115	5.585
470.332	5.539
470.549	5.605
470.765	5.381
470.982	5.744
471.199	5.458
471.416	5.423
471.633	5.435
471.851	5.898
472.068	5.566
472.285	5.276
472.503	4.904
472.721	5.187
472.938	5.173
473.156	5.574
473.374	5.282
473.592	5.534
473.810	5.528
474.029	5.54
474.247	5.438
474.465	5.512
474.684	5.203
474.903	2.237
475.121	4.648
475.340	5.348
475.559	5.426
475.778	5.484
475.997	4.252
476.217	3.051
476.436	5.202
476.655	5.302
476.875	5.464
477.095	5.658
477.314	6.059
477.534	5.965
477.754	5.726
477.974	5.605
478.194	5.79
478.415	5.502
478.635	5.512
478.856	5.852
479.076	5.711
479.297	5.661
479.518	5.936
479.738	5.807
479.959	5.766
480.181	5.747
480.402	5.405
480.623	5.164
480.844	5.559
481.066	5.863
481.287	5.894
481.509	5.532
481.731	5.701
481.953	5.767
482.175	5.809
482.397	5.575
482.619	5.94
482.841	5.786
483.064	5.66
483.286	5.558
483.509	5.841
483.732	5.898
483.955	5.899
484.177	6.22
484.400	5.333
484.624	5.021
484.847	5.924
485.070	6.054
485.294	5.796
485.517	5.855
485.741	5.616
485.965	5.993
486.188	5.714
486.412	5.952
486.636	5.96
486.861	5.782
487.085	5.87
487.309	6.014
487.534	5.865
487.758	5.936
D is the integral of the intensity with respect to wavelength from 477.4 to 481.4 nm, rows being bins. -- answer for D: 23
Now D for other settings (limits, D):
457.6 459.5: 12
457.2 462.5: 32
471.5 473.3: 10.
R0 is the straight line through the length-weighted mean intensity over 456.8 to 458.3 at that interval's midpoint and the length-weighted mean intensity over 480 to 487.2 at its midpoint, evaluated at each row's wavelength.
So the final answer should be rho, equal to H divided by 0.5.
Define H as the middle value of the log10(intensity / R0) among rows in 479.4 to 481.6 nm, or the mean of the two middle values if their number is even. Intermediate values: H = -0.01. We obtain -0.01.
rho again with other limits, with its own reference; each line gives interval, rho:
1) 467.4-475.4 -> -0.10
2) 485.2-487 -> 0.02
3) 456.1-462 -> -0.04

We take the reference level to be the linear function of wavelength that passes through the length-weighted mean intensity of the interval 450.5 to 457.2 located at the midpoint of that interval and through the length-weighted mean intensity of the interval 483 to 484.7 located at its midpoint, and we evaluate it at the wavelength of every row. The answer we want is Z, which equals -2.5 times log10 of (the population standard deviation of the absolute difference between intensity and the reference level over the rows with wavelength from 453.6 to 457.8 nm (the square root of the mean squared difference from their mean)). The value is 2.1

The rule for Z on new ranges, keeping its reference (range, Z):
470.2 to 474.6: 1.7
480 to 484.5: 2.0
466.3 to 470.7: 1.1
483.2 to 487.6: 2.1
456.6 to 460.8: 1.8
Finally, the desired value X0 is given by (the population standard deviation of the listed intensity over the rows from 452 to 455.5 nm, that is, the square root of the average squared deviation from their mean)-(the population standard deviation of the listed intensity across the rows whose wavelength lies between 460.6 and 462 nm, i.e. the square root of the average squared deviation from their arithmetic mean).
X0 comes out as -0.095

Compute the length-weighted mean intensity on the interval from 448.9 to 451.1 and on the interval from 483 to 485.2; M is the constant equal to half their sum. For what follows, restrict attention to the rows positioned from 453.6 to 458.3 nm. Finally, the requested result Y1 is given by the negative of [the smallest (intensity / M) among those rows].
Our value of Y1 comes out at -1.03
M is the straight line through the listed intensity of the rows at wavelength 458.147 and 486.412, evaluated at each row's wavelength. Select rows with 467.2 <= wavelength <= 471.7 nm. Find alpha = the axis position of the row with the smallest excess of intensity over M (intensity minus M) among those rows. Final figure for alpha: 467.956 nm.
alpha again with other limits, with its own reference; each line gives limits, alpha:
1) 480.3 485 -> 484.624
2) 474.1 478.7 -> 474.903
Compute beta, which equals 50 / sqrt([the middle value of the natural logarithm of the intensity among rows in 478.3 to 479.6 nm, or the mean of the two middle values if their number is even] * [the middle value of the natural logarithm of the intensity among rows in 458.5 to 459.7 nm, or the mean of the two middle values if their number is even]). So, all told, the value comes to 28.2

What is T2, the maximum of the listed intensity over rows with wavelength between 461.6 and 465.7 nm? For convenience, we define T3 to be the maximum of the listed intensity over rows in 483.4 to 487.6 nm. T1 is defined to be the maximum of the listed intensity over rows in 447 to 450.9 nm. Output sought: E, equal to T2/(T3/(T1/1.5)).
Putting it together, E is 4.3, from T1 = 6.535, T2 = 6.199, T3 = 6.22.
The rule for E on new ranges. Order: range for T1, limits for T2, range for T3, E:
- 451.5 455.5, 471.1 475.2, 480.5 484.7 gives 4.6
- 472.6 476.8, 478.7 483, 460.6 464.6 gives 3.3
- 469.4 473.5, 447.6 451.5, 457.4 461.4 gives 4.0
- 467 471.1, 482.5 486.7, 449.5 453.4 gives 3.5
